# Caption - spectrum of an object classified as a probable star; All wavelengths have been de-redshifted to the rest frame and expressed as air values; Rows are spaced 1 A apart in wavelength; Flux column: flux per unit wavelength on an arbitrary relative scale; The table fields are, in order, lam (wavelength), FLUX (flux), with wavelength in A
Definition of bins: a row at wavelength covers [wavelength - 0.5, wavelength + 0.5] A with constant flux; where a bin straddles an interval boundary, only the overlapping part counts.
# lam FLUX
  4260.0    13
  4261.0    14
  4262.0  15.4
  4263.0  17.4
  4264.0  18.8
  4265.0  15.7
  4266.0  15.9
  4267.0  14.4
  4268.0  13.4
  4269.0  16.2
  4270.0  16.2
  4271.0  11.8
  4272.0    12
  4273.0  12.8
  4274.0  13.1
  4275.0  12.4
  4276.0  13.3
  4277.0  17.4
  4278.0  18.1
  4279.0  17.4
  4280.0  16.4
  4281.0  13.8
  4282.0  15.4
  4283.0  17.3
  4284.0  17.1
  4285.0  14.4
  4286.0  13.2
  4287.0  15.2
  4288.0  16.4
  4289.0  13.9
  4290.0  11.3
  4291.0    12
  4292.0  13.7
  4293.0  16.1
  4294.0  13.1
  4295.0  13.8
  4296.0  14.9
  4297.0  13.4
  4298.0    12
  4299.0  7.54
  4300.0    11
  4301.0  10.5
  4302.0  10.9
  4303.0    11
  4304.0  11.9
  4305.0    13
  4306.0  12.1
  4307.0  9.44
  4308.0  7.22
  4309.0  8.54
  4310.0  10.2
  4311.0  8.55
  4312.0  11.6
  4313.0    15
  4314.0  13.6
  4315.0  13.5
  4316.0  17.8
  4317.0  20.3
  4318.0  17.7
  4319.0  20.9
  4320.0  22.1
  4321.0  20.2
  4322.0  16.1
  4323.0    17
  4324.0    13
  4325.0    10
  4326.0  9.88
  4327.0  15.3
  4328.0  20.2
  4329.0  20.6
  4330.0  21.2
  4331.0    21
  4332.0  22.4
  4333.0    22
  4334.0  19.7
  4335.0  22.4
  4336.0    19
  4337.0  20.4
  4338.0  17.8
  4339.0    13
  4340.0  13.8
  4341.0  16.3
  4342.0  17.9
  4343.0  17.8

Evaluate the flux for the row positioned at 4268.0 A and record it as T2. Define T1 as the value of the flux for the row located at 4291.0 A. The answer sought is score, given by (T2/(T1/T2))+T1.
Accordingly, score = 27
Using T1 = 12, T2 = 13.4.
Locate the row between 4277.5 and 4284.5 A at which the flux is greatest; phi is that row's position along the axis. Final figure 4278.0 A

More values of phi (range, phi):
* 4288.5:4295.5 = 4293.0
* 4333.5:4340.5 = 4335.0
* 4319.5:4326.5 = 4320.0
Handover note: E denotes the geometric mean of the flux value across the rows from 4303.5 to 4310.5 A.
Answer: 10.2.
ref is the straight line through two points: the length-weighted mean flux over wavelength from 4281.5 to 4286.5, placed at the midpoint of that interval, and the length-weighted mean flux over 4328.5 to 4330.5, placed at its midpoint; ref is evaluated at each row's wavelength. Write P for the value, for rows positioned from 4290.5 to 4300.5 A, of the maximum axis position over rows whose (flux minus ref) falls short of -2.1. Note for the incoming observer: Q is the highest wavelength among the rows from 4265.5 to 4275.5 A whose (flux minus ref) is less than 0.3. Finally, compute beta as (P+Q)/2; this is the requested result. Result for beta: 4287.5 A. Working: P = 4300.0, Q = 4275.0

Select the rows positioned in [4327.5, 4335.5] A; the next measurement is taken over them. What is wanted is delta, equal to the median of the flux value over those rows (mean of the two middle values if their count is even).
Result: 21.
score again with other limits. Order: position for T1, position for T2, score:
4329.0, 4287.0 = 32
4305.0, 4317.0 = 45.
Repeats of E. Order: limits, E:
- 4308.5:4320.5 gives 14.3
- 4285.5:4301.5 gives 12.8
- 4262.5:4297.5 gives 14.7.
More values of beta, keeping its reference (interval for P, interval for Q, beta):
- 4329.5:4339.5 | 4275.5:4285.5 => 4312.0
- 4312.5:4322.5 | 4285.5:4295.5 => 4308.5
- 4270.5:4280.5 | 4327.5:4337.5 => 4304.0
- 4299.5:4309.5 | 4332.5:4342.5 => 4325.5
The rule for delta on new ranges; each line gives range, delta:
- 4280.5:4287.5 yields 15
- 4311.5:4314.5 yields 14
